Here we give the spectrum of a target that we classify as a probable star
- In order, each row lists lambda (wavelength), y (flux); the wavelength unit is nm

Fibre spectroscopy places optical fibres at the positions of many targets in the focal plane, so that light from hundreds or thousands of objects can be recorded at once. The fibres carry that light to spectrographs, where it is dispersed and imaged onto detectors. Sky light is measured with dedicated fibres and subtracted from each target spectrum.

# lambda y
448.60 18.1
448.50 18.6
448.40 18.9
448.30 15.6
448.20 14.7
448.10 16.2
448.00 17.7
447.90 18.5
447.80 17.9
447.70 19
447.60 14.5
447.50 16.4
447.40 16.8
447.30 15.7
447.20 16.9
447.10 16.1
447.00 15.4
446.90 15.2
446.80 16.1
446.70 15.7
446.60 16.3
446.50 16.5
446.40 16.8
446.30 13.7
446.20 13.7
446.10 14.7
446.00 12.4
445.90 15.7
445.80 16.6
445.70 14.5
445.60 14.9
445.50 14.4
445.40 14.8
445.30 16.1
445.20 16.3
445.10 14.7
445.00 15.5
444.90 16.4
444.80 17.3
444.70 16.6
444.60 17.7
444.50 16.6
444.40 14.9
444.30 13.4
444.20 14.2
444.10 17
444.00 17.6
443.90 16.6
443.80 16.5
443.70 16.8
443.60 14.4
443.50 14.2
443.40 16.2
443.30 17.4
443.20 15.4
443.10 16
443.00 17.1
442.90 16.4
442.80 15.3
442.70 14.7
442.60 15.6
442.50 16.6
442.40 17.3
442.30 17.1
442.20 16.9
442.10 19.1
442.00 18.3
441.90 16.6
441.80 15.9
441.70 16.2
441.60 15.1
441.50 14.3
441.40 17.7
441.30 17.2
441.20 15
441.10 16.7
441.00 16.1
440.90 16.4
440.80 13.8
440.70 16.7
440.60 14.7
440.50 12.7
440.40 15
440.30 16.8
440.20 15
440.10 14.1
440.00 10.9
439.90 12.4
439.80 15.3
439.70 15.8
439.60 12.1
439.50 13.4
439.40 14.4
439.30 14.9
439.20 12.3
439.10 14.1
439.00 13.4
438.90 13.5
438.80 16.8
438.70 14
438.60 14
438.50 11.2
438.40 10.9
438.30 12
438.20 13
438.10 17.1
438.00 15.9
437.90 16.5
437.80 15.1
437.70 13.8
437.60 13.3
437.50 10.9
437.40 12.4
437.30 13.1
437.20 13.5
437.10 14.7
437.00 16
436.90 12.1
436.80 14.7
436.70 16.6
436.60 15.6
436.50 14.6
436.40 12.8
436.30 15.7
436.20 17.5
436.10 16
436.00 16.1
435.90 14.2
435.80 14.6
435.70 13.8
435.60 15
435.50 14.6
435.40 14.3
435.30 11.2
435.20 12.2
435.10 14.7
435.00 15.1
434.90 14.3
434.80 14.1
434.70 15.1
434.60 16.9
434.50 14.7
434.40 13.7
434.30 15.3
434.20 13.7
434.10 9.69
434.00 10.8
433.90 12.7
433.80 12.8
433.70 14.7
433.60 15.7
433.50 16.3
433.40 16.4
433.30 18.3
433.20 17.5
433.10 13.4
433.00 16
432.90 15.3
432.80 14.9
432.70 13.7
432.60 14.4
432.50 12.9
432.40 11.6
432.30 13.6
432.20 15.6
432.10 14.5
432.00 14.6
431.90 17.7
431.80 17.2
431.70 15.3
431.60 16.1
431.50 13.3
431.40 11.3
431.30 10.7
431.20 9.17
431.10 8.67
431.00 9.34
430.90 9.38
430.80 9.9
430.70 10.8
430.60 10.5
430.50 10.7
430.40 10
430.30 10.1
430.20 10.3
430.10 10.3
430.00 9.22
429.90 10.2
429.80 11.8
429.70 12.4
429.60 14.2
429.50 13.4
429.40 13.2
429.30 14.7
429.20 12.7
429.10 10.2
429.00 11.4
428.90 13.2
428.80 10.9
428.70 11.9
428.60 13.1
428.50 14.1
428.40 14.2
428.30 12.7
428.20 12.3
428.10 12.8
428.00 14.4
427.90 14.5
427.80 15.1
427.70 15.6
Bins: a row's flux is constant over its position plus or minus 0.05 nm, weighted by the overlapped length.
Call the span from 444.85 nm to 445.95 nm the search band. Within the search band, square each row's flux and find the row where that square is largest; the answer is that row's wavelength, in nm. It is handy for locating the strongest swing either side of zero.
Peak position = 445.80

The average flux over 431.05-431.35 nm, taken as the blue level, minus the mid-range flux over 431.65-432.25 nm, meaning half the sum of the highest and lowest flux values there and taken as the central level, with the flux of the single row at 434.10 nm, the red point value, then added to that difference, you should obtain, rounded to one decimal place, 3.1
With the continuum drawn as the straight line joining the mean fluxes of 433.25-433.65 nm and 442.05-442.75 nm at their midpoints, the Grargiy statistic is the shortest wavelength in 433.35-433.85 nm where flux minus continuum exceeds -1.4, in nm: 433.40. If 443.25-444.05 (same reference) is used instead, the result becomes 443.30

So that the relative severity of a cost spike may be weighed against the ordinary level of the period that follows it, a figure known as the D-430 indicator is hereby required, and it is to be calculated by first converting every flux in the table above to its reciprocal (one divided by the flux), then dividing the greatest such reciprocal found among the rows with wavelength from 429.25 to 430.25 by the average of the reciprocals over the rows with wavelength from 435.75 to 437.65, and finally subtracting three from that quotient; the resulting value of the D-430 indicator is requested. -1.46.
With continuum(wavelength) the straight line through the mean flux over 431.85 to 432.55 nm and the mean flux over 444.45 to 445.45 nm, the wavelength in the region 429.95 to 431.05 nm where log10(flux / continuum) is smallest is 430.00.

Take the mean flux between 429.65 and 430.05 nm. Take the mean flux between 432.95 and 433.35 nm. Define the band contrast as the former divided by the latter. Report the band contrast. 0.67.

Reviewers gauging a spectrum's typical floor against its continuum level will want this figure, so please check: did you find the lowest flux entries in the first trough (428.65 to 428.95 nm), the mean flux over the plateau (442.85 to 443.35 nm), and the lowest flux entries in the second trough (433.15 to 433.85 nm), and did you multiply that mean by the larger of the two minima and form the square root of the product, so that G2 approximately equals 14.5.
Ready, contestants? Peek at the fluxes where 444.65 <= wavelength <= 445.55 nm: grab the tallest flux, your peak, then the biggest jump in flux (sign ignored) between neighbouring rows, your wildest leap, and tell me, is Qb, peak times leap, 28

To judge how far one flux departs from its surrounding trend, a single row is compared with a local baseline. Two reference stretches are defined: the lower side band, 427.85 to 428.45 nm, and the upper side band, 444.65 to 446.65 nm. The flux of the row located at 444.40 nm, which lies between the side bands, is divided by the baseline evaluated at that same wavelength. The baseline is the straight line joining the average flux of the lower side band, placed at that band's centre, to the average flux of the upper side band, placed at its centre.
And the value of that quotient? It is 0.98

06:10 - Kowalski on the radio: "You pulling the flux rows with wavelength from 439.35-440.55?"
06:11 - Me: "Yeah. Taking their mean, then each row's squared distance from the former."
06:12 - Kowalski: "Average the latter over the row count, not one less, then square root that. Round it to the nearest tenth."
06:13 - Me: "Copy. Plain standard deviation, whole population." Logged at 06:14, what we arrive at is 1.7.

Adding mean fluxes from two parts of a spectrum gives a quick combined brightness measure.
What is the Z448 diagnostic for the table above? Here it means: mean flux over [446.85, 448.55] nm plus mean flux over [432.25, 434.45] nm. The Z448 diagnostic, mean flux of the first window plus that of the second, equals 31.0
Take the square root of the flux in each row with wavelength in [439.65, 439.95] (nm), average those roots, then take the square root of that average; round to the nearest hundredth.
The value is 1.95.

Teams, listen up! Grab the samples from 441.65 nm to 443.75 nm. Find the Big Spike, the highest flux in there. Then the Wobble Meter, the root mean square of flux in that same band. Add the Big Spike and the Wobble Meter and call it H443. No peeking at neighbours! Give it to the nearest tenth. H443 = 35.5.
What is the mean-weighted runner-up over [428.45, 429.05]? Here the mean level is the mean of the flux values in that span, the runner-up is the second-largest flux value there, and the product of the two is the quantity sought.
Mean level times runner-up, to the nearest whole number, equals 164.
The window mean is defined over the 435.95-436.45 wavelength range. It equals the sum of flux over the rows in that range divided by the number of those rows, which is 15.6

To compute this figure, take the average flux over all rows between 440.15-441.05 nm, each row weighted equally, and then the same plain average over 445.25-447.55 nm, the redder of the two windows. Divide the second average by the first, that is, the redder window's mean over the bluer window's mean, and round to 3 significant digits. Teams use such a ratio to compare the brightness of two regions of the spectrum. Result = 1.01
